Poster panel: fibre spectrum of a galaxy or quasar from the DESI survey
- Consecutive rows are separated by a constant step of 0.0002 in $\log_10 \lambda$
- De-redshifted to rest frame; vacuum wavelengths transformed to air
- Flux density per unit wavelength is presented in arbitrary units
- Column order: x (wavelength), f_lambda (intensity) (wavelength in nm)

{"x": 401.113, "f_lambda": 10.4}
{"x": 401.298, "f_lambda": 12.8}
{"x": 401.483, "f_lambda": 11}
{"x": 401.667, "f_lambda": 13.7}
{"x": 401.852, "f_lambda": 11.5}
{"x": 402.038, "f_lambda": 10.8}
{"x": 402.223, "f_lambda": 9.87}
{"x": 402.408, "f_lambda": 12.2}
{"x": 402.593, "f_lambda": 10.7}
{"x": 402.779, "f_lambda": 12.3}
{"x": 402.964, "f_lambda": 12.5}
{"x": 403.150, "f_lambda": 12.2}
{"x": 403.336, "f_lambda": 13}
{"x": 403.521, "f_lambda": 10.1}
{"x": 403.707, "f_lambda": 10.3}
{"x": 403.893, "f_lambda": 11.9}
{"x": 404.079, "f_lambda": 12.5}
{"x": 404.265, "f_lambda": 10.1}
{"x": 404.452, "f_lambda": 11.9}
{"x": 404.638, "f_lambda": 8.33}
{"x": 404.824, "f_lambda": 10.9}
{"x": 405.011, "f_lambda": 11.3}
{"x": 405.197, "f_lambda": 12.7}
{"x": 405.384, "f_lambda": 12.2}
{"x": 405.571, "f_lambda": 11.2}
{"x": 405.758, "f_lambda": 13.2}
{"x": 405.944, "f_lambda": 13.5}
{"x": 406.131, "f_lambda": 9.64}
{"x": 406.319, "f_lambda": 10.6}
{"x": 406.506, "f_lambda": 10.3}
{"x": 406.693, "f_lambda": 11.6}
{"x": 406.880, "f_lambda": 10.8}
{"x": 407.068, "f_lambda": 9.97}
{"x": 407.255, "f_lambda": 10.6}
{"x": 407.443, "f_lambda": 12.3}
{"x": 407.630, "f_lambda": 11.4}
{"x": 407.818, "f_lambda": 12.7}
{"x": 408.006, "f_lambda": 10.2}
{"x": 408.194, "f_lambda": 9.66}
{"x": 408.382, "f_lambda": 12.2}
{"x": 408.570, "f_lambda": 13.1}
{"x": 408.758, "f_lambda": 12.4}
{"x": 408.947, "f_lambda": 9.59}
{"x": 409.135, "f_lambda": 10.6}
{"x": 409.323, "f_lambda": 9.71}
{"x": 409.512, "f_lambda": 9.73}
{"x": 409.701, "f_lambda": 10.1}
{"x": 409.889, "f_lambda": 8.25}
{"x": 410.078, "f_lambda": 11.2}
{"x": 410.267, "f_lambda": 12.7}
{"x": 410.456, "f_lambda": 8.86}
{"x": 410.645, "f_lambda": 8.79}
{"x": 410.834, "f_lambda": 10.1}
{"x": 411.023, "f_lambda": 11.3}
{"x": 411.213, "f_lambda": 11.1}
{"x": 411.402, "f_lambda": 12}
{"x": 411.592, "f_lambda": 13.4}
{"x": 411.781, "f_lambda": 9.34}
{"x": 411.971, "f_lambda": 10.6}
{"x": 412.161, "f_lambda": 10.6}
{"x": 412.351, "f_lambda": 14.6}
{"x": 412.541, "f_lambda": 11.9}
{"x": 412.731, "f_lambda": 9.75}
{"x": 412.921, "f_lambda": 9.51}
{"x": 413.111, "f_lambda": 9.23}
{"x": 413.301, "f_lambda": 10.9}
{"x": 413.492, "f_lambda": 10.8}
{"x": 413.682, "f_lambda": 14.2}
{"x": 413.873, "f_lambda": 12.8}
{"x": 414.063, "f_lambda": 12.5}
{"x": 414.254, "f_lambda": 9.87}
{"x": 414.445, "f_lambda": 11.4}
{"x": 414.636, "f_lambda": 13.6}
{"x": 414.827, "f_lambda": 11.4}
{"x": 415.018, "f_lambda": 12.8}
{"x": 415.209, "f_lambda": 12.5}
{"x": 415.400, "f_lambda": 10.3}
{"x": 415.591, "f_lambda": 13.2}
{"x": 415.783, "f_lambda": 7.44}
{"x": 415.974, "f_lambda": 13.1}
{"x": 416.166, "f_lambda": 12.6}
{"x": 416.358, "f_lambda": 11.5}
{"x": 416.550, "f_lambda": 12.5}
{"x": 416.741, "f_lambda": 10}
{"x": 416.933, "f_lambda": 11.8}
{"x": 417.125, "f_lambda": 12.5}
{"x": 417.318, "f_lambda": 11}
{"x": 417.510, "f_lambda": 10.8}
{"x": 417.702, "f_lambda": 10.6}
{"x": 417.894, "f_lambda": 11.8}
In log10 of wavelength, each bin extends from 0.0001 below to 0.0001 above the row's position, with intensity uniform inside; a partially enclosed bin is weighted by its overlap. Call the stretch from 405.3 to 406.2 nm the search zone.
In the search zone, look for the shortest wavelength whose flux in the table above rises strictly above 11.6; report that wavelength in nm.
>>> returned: 405.384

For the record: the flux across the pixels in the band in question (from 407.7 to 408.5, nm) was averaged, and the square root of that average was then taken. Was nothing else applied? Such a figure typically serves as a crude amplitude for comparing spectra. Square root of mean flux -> 3.35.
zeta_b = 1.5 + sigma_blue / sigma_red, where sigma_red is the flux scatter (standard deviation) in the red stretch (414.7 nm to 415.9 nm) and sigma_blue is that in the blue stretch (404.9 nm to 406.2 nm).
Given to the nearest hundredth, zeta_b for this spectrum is 2.13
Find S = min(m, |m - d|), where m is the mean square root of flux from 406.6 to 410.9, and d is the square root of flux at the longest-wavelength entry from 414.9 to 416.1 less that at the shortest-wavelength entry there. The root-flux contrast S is 3.23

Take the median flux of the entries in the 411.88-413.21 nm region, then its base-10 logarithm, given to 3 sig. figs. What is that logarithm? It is 1.03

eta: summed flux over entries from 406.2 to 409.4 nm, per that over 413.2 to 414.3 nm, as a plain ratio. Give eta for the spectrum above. 2.64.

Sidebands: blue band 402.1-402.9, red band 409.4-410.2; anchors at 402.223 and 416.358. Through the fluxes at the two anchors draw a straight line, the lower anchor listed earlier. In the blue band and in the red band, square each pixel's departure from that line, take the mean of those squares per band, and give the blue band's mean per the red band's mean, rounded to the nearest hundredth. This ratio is 1.48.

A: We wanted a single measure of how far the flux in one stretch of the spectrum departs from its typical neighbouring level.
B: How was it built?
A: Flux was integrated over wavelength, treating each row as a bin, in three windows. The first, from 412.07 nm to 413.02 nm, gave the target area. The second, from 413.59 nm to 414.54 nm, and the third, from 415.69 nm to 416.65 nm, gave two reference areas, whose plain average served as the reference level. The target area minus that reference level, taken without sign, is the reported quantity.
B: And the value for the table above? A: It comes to 0.6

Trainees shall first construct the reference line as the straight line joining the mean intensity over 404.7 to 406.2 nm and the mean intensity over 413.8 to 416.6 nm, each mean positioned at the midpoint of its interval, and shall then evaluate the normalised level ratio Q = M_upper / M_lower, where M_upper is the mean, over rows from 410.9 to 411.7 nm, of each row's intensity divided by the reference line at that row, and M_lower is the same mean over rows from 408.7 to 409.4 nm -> 1.13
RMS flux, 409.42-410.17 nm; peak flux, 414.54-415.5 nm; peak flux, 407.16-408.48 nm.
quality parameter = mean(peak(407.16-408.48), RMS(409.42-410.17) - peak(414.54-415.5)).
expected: 4.5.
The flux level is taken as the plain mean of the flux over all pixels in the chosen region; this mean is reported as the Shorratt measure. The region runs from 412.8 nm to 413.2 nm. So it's 9.4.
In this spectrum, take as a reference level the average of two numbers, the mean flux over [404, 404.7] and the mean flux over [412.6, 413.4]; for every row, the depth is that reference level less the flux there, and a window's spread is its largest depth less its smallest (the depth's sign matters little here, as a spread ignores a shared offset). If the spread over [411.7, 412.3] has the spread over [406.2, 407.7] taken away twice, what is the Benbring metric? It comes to -3.4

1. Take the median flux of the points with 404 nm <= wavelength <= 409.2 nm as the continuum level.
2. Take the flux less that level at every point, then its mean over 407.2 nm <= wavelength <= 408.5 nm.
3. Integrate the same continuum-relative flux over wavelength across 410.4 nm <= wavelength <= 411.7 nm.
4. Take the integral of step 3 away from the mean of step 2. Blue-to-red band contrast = 0.6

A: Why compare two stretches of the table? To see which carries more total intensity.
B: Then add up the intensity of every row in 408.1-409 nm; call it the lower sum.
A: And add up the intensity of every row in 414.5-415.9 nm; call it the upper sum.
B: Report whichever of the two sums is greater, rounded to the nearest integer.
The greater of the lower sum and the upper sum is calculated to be 81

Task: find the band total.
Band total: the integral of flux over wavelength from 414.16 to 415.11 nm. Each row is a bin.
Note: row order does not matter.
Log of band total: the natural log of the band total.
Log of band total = 2.42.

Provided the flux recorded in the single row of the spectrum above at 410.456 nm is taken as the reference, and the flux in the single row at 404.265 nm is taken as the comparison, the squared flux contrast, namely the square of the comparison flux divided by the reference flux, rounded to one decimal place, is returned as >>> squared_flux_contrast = 1.3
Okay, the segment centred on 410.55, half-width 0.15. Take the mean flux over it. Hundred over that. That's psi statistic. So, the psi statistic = 11.3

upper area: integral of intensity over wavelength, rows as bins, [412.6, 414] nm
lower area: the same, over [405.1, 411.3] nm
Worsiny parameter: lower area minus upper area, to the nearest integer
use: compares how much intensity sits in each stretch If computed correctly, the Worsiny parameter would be 53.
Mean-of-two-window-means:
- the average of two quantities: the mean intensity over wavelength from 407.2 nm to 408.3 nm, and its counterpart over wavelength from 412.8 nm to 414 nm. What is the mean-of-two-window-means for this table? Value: 11.2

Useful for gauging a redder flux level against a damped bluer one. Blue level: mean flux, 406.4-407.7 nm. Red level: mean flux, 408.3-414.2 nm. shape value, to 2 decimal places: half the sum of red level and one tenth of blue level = 6.06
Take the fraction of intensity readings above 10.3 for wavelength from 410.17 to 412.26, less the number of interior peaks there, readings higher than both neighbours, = -1.4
